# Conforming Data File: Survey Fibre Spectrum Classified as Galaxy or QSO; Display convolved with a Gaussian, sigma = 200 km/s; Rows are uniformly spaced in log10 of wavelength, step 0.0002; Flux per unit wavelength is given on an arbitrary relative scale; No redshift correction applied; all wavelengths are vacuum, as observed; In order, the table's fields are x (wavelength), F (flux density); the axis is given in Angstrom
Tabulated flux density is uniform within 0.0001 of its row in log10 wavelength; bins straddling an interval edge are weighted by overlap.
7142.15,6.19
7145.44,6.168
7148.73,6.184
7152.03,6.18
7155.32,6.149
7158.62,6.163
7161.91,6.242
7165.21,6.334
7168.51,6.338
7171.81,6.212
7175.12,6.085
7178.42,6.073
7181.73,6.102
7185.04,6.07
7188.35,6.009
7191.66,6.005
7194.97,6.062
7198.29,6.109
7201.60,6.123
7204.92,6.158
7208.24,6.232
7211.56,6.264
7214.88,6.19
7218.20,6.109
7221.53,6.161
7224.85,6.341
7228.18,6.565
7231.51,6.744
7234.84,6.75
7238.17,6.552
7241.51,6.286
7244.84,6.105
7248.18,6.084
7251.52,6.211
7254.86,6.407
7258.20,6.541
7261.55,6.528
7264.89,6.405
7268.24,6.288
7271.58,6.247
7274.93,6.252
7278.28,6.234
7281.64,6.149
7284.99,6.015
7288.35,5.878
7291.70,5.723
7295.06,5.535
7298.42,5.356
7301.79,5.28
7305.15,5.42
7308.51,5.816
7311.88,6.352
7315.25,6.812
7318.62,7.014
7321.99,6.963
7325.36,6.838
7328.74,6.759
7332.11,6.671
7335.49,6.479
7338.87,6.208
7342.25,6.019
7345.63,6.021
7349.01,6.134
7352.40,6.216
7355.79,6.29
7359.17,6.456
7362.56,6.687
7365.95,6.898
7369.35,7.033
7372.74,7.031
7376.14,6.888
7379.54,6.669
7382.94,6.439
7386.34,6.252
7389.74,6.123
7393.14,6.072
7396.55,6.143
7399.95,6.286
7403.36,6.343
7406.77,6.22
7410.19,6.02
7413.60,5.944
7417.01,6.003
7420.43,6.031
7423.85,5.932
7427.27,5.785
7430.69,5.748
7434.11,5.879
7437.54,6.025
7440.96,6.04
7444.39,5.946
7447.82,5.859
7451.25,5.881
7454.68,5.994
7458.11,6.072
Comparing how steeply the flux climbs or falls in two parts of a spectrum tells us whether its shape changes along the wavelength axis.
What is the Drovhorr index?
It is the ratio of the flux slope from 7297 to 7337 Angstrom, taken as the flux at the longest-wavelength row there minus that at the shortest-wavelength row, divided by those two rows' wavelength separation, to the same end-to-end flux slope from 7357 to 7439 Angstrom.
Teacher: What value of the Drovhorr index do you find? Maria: -5.5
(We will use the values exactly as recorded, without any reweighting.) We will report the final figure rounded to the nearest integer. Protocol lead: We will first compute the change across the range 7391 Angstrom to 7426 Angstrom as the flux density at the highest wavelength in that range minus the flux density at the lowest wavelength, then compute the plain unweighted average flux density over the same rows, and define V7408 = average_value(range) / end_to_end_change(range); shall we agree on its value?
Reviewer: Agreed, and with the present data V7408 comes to -44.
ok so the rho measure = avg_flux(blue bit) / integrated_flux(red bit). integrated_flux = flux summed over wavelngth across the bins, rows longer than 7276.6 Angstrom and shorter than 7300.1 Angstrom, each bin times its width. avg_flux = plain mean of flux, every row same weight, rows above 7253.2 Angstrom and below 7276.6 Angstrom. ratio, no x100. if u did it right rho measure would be 0.0465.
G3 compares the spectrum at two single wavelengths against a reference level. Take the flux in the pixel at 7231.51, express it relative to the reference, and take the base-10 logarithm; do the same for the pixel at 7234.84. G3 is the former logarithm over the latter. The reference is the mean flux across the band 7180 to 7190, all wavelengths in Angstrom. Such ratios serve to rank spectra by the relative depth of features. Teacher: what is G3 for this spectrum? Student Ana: 1.0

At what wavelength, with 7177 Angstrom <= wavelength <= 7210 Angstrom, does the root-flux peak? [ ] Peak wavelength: 7208.24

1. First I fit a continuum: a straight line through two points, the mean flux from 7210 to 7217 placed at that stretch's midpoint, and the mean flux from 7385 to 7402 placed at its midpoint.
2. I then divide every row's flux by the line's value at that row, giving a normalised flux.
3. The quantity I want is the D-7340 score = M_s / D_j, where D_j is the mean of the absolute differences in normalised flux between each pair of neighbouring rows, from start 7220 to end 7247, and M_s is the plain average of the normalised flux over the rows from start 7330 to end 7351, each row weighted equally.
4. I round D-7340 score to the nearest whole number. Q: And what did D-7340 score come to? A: 36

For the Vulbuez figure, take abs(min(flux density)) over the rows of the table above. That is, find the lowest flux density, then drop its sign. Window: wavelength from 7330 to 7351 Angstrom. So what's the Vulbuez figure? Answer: 6.02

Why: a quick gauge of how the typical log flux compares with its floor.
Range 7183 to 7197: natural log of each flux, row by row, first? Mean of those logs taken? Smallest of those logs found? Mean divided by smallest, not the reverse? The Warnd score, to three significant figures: 1.00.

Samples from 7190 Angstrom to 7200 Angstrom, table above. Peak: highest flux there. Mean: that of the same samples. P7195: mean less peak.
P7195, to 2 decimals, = -0.05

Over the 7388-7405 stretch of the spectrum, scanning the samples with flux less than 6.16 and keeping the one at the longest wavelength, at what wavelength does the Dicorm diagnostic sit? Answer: 7396.55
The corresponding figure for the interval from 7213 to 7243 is 7218.20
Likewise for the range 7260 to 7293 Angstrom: 7291.70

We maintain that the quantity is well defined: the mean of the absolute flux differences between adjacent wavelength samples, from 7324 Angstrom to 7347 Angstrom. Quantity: 0.14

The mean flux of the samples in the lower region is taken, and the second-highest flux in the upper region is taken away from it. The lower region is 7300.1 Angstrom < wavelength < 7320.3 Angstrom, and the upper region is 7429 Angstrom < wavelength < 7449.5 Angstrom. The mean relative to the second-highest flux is 0.1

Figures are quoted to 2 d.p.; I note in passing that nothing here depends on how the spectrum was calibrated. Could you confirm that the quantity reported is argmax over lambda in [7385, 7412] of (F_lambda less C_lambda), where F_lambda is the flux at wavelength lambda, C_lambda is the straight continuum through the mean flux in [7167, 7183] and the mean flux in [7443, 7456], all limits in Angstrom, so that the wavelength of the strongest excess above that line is 7403.36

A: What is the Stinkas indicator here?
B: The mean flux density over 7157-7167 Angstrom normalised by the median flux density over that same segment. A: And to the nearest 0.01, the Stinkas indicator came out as 1.00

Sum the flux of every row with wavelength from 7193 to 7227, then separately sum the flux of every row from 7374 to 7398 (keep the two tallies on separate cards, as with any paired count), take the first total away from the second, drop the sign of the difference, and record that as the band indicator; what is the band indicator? 17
